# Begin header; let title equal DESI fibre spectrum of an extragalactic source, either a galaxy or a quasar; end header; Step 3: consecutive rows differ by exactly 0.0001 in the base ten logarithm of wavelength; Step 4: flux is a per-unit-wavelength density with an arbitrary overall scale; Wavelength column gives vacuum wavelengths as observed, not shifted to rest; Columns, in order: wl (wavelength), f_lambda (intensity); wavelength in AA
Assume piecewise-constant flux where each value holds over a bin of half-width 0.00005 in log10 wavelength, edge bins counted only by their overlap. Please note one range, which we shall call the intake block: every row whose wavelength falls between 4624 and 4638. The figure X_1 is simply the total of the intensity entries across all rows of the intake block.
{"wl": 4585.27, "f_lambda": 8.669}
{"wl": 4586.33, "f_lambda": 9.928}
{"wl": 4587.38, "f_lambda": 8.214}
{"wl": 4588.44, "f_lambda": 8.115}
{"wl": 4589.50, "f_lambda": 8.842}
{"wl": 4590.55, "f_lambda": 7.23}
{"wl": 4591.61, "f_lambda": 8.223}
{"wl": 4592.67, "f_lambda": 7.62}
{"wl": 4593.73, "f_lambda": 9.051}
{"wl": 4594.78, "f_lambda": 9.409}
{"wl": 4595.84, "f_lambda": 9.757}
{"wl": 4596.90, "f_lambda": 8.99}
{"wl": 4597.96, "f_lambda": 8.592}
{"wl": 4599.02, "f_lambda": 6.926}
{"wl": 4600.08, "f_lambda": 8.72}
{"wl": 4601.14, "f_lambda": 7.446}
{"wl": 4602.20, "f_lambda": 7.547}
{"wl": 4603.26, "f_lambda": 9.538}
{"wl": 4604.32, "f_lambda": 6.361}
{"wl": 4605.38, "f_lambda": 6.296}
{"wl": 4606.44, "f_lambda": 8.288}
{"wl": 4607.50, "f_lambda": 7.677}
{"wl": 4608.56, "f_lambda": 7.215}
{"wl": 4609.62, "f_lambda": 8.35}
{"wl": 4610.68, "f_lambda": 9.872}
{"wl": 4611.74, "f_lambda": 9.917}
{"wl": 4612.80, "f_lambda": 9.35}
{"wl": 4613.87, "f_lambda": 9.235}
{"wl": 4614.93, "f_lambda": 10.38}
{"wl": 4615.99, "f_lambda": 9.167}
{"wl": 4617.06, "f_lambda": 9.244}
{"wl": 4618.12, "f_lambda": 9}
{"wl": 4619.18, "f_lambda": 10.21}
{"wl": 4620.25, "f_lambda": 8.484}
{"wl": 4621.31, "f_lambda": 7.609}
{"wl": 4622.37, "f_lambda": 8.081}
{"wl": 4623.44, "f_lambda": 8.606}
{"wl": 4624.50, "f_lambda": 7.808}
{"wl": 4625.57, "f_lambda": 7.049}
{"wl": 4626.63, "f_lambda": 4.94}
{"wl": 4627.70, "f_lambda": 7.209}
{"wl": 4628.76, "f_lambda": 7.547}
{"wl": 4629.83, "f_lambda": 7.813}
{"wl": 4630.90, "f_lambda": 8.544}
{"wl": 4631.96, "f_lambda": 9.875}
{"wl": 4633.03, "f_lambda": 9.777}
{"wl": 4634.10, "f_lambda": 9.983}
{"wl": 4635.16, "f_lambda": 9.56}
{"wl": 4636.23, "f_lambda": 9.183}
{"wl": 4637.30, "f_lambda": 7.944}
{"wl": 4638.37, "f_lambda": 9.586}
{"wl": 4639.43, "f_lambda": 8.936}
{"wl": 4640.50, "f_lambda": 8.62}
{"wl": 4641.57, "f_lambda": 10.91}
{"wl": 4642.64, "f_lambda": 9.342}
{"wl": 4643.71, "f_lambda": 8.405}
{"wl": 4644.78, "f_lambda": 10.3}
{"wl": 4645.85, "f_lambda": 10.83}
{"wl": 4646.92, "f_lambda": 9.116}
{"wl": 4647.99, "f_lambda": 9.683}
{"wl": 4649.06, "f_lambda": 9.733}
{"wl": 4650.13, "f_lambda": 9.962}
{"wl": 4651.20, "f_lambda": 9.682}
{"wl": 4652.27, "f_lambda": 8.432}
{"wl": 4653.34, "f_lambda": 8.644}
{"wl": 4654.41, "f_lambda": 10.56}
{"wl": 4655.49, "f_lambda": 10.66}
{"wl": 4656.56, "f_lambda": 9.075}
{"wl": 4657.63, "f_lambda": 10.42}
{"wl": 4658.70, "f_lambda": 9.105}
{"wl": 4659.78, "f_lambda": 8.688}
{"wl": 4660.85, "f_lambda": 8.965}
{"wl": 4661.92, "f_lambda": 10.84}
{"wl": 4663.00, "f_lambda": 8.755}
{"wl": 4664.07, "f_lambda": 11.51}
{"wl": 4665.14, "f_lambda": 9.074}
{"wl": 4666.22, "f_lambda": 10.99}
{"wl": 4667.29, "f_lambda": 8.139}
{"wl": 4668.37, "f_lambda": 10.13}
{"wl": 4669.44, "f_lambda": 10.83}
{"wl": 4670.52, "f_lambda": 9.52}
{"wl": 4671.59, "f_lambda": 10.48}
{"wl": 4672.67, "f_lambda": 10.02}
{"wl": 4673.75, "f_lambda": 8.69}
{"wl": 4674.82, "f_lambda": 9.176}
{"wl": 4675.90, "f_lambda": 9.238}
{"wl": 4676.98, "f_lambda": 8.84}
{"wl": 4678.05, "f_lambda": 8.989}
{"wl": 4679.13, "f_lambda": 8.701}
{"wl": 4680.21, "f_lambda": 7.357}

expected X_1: 107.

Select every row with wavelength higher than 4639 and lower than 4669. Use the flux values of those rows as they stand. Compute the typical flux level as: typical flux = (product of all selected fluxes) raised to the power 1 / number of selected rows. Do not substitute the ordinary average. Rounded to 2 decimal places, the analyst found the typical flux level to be 9.58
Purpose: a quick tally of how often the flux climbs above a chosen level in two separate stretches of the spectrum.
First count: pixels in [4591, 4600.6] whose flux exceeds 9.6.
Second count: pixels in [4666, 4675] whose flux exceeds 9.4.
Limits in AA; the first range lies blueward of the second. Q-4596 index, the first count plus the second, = 7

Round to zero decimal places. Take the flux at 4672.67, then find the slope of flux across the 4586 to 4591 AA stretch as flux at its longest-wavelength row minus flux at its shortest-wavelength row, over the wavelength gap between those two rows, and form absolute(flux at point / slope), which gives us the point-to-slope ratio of 16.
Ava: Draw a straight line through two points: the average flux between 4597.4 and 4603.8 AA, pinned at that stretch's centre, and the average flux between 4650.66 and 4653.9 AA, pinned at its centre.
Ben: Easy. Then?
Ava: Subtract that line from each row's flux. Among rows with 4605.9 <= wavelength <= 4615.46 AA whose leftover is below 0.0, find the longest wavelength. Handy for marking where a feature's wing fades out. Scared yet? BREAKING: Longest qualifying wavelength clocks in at 4608.56 AA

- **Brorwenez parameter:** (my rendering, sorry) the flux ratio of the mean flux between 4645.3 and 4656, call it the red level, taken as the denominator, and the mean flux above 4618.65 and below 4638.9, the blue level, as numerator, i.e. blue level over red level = 0.86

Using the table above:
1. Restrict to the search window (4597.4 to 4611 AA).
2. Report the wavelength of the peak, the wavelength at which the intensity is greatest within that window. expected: 4610.68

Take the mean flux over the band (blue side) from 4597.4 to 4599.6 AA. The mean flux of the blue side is 7.8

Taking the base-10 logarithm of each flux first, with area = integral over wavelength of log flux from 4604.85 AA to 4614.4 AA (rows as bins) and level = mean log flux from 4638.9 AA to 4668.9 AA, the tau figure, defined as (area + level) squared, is 96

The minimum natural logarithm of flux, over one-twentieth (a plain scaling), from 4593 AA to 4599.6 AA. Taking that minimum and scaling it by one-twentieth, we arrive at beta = 0.097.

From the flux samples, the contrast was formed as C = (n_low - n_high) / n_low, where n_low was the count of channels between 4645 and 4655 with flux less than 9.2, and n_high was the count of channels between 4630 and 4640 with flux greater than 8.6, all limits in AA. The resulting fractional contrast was -1.3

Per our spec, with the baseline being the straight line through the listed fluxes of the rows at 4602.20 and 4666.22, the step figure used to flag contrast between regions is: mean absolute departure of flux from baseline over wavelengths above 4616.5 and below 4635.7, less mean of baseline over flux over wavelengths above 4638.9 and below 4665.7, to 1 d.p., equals 0.0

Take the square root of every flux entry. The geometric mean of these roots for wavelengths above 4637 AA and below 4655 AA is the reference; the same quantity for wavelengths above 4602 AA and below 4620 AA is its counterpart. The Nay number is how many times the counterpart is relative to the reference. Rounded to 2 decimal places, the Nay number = 0.96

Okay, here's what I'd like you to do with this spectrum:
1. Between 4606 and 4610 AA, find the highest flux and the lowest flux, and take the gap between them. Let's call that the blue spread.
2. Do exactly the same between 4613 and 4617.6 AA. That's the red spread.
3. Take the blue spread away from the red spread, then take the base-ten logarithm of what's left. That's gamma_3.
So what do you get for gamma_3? -1.11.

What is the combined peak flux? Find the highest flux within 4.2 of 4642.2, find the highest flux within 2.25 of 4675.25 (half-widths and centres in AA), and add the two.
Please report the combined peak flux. 20.1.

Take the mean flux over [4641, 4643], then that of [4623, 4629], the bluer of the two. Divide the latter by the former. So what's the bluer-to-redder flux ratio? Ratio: 0.71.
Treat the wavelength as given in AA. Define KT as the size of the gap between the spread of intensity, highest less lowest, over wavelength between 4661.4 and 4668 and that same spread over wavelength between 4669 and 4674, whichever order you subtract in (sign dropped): 1.2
